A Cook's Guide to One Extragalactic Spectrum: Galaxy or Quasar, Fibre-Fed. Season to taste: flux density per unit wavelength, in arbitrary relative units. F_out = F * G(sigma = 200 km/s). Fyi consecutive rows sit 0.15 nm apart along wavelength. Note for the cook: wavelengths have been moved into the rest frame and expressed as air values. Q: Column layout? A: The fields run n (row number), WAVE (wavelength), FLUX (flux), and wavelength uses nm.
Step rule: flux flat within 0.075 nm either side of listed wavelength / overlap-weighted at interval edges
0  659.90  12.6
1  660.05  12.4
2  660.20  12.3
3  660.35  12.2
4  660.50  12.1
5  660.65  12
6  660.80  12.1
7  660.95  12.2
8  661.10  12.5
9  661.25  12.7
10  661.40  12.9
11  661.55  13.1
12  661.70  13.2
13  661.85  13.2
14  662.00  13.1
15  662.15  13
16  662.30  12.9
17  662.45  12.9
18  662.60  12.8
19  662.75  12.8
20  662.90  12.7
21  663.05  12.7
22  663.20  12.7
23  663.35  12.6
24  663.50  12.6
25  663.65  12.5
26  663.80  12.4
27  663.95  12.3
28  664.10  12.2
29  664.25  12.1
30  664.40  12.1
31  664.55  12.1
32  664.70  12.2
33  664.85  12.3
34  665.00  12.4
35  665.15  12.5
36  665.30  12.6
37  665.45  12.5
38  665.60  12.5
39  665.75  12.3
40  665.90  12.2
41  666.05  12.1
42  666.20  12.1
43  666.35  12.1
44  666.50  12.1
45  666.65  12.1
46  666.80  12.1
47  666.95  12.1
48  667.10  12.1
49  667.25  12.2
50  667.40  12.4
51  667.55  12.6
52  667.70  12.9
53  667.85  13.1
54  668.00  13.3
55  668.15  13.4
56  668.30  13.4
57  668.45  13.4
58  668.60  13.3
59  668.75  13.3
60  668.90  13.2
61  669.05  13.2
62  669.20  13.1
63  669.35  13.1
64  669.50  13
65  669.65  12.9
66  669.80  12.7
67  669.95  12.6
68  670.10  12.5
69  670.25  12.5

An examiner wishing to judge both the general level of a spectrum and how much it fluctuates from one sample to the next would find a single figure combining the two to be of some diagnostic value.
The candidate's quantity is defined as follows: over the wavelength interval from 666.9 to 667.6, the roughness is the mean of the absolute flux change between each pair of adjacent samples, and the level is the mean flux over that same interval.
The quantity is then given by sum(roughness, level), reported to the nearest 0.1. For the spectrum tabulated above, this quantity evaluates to 12.4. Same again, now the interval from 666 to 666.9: 12.1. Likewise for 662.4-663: 12.9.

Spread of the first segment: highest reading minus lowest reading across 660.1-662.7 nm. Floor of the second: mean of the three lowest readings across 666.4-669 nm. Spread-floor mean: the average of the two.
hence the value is 6.65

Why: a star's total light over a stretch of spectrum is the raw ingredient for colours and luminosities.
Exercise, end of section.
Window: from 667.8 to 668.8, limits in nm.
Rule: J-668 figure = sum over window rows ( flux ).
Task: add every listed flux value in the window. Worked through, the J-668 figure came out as 93.2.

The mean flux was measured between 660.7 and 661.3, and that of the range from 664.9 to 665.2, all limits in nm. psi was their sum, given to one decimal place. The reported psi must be 24.8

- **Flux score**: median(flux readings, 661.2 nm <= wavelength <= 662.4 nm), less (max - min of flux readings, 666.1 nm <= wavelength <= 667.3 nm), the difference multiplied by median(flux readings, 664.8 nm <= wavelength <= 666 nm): 161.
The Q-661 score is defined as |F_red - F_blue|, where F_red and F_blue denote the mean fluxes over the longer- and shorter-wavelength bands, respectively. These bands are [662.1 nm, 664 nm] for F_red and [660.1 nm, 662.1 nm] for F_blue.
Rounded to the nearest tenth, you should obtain 0.1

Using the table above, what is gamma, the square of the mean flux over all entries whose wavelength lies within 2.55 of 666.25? 156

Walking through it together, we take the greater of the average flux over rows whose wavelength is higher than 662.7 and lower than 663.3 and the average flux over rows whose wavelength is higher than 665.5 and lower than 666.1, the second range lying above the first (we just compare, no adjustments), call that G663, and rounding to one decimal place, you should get 12.7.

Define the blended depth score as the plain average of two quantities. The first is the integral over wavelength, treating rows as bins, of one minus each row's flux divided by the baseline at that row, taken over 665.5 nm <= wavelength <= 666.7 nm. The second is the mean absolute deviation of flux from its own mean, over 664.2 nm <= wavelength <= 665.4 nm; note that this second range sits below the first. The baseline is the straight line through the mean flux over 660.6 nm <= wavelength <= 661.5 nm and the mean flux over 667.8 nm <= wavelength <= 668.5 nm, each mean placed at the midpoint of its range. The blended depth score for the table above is 0.121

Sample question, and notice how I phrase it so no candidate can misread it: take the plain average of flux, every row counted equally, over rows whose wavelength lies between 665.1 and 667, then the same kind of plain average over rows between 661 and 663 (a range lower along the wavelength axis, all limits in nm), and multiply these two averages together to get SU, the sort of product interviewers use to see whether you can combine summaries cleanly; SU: 158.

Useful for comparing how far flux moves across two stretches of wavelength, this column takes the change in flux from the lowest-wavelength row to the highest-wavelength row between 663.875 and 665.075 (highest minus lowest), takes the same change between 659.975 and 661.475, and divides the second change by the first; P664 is 5.0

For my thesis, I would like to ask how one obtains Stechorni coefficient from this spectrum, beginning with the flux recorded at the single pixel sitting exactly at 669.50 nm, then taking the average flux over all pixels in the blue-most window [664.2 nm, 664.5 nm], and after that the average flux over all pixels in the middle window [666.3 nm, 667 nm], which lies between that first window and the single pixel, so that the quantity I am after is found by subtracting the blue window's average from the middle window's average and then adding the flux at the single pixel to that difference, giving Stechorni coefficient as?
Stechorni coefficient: 13.0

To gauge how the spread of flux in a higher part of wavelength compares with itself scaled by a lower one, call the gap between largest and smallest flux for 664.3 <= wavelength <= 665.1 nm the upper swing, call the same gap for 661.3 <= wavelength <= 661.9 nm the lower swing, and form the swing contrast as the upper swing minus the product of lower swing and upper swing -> 0.21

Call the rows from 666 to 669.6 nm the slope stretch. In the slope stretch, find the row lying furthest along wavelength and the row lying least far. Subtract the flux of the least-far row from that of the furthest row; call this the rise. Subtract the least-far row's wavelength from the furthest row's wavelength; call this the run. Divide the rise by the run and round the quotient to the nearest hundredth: 0.26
